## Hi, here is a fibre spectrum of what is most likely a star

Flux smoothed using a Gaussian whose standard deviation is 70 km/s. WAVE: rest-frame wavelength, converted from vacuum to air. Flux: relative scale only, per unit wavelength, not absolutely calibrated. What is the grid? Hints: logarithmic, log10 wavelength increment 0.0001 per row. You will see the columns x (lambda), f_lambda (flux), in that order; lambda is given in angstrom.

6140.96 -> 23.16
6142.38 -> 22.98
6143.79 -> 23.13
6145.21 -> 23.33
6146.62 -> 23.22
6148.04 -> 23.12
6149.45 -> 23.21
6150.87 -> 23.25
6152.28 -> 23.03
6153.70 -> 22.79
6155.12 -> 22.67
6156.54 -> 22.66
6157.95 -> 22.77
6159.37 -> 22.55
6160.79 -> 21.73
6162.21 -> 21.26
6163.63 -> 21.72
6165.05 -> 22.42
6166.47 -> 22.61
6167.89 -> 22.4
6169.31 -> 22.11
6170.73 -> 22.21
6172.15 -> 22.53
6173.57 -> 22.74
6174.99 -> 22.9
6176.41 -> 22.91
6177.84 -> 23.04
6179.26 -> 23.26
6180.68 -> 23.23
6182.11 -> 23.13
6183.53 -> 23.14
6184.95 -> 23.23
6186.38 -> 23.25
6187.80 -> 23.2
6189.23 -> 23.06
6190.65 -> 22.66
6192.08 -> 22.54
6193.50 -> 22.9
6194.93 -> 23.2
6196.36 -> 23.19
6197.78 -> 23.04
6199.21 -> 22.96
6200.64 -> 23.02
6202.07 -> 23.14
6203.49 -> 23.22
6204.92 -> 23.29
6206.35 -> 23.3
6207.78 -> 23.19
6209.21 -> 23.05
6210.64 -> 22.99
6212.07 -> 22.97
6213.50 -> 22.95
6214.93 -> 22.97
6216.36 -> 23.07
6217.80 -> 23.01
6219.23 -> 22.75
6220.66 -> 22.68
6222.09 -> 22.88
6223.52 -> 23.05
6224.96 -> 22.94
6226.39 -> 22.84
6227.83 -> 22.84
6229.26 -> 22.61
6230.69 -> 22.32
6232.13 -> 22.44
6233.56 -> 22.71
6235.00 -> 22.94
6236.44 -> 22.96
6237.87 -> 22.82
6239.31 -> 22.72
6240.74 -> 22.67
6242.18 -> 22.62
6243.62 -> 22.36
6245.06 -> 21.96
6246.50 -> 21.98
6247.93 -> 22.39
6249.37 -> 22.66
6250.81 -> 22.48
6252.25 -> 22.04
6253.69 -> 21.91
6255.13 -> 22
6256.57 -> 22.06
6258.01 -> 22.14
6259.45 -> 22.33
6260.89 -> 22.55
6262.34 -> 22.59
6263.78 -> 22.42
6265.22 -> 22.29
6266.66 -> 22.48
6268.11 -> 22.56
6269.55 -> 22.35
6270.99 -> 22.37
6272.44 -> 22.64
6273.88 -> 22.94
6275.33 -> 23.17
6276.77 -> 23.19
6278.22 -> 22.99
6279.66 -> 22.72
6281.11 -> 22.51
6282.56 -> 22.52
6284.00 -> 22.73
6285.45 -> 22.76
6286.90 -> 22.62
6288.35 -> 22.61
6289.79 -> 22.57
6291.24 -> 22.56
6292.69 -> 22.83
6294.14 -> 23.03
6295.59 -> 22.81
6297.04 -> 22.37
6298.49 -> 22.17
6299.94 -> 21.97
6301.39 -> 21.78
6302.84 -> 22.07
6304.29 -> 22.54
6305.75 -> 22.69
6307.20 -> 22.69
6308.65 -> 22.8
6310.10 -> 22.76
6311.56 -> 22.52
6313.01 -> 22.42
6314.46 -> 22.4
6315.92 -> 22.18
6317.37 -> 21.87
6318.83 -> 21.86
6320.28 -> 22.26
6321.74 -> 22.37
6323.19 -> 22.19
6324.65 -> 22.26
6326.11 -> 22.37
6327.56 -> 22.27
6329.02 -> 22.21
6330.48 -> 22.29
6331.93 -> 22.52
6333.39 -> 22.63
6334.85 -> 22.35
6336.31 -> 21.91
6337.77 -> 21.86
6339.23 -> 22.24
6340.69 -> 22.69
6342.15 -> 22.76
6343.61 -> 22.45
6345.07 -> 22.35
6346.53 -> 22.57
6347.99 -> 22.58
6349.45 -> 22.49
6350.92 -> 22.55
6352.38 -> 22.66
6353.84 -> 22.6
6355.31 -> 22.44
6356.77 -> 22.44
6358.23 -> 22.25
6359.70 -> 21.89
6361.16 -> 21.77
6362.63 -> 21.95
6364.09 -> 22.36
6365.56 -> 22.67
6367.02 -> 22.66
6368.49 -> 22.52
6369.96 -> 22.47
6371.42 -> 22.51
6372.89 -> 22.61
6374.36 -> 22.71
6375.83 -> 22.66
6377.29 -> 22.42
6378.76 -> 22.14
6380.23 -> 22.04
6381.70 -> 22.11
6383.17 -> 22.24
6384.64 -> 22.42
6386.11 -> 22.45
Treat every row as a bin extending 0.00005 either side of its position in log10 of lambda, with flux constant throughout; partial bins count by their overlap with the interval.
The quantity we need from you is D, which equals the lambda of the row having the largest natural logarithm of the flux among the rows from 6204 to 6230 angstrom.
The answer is 6206.35 angstrom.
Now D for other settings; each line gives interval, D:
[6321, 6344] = 6342.15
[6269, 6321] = 6276.77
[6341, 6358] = 6342.15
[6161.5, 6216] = 6206.35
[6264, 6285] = 6276.77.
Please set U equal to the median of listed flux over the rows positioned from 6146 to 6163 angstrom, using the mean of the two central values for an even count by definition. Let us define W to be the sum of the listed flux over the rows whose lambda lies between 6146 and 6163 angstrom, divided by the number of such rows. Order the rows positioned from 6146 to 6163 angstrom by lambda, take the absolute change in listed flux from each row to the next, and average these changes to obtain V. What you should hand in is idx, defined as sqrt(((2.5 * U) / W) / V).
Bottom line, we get 3.4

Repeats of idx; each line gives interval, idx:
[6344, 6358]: 5.3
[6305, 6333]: 4.3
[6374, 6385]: 4.1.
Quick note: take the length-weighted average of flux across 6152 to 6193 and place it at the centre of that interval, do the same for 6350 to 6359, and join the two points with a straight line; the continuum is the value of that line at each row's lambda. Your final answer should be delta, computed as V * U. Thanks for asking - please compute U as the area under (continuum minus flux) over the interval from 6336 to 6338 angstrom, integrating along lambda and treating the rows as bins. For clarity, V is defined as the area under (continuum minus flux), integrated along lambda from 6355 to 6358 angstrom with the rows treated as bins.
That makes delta 0.21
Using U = 1.2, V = 0.2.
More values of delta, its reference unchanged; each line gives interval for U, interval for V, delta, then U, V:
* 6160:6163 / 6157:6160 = 0.33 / 3.5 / 0.1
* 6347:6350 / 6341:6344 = 0.09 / -0.2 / -0.5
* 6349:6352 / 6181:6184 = 0.28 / -0.2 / -1.4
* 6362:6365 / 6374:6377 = -0.48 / 0.8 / -0.6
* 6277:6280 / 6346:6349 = 0.30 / -1.1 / -0.3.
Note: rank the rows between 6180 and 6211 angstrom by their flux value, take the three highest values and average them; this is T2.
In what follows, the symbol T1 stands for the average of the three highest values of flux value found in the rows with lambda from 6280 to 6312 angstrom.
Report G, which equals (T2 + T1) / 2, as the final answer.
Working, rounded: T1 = 22.9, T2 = 23.3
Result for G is 23.1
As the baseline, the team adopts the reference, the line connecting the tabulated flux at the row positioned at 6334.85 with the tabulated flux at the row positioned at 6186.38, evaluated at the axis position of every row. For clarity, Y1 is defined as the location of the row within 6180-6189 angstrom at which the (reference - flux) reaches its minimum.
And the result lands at 6186.38 angstrom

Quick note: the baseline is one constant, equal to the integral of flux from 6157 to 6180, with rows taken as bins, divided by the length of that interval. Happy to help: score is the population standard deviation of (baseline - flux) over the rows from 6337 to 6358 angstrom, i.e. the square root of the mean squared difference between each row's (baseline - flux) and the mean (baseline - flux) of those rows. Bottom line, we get 0.216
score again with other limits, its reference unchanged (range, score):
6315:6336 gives 0.201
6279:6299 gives 0.204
